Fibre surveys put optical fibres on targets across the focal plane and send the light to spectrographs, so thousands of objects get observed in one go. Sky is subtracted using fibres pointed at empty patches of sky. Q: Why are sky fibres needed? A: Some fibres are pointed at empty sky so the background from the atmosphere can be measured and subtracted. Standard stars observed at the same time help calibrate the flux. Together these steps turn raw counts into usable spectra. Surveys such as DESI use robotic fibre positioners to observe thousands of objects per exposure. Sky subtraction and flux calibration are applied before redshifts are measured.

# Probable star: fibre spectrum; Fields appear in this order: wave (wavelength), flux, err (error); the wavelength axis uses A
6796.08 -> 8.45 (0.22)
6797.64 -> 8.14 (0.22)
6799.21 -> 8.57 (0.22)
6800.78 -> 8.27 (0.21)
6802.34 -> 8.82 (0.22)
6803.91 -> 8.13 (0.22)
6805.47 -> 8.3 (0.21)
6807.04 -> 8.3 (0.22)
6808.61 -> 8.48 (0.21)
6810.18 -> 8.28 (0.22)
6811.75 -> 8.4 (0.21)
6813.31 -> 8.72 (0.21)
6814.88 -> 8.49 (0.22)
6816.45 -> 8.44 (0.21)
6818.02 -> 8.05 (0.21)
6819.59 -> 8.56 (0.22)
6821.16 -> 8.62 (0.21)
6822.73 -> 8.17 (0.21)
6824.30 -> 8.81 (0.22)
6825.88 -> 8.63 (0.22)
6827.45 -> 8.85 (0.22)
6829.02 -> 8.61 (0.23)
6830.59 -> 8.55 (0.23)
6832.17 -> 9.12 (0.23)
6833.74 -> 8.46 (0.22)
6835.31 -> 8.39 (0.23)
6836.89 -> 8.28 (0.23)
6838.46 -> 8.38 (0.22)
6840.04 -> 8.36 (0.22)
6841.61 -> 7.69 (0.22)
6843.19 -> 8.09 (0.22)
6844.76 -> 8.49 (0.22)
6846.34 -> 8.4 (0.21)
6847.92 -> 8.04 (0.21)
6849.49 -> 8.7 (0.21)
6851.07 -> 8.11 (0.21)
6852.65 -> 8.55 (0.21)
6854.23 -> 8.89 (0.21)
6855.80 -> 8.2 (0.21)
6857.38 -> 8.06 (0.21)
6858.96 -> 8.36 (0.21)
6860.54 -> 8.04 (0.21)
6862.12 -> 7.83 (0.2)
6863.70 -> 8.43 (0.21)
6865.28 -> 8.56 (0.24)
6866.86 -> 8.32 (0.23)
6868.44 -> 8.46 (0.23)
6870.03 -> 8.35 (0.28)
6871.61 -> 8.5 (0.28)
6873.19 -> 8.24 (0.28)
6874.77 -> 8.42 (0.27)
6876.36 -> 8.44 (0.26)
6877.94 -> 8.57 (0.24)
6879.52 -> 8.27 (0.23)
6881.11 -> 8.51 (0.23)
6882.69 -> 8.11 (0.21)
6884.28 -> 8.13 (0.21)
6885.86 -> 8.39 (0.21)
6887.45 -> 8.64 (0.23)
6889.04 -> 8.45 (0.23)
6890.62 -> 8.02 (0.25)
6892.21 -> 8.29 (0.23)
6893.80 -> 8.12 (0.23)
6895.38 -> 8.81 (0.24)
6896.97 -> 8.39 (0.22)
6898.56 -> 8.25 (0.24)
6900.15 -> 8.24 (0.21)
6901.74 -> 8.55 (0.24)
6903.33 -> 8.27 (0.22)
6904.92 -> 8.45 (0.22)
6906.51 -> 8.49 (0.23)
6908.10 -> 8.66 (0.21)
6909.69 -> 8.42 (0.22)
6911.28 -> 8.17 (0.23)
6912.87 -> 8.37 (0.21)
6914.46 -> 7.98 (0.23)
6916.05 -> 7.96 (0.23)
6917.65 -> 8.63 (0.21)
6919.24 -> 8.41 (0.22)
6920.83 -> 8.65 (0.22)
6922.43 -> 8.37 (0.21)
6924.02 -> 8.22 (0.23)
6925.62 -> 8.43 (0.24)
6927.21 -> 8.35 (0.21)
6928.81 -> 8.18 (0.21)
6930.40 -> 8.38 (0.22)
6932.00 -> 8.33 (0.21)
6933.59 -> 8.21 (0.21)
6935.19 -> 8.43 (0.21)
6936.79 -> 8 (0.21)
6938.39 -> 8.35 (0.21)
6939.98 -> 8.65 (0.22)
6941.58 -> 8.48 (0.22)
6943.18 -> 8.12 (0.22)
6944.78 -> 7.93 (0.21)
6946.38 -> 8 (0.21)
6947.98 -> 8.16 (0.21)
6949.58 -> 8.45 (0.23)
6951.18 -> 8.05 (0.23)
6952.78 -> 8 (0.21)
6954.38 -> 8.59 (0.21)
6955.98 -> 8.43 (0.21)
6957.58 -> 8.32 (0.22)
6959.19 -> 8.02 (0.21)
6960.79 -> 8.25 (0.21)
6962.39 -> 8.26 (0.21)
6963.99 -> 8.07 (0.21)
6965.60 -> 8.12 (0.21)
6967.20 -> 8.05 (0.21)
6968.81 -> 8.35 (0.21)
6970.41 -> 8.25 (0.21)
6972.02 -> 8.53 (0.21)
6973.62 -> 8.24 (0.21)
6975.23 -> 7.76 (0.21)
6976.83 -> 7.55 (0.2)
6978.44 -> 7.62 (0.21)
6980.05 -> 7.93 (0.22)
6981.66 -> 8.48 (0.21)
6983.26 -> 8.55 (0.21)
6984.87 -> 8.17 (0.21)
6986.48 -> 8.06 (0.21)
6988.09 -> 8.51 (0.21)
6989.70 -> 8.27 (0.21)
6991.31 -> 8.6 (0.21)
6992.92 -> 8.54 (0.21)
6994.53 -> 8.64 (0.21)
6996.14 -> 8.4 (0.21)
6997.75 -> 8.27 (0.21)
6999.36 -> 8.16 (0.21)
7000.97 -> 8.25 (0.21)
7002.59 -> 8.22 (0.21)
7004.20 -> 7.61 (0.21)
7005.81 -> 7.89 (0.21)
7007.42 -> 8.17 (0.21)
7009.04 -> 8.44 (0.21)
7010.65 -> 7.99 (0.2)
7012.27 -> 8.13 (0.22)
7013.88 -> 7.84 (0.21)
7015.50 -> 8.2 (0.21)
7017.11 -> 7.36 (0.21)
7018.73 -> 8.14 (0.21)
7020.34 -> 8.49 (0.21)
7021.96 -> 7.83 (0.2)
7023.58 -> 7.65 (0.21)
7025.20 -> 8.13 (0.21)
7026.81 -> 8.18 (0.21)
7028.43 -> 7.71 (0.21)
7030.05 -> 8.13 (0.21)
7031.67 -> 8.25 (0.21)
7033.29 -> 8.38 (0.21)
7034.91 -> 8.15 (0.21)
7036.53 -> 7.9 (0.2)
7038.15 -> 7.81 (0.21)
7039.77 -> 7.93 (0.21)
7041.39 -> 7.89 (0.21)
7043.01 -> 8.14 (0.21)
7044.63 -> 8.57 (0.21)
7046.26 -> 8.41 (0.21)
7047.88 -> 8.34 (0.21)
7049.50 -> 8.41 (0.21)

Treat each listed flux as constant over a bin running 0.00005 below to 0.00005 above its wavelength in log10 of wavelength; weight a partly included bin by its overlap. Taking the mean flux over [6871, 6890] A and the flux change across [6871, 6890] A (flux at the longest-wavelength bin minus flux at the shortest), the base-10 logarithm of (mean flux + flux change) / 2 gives 0.620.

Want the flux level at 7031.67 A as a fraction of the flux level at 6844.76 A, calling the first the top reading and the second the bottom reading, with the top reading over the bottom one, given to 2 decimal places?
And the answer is 0.97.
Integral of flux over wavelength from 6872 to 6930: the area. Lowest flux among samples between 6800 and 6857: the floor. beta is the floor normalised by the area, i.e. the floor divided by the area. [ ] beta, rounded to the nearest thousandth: 0.016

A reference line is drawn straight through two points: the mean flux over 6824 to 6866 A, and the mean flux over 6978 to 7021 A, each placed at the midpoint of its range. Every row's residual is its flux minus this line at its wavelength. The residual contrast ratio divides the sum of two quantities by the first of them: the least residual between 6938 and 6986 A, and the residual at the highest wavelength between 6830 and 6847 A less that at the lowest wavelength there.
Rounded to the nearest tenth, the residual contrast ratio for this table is 1.2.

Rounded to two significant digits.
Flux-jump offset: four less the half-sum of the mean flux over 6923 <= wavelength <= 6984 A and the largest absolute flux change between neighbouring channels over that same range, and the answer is -0.40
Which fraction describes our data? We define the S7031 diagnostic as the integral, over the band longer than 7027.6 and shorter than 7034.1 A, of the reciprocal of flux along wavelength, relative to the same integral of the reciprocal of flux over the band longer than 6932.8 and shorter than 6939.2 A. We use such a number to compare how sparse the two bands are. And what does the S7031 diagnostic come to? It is 1.03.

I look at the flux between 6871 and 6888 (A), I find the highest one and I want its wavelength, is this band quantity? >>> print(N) 6887.45 A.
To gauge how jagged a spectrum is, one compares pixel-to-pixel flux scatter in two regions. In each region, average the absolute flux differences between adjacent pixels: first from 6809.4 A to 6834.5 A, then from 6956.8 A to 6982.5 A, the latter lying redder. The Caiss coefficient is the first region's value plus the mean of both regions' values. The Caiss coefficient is 0.585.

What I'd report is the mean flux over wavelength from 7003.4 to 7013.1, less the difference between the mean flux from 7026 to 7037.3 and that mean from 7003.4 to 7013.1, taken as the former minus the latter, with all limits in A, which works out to 7.98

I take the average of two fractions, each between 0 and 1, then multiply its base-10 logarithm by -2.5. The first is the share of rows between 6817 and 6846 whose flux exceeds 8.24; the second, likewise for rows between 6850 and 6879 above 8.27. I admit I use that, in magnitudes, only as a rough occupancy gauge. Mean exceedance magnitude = 0.35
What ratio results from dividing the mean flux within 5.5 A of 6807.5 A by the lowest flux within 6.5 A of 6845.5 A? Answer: 1.09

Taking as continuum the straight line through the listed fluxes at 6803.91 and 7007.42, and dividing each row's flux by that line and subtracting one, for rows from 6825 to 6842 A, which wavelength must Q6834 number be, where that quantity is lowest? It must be 6841.61 A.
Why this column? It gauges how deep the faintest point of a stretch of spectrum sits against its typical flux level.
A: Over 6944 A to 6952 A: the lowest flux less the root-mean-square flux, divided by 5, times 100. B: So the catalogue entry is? -3.8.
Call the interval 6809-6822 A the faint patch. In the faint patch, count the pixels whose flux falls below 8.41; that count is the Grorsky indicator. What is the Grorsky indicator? 3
